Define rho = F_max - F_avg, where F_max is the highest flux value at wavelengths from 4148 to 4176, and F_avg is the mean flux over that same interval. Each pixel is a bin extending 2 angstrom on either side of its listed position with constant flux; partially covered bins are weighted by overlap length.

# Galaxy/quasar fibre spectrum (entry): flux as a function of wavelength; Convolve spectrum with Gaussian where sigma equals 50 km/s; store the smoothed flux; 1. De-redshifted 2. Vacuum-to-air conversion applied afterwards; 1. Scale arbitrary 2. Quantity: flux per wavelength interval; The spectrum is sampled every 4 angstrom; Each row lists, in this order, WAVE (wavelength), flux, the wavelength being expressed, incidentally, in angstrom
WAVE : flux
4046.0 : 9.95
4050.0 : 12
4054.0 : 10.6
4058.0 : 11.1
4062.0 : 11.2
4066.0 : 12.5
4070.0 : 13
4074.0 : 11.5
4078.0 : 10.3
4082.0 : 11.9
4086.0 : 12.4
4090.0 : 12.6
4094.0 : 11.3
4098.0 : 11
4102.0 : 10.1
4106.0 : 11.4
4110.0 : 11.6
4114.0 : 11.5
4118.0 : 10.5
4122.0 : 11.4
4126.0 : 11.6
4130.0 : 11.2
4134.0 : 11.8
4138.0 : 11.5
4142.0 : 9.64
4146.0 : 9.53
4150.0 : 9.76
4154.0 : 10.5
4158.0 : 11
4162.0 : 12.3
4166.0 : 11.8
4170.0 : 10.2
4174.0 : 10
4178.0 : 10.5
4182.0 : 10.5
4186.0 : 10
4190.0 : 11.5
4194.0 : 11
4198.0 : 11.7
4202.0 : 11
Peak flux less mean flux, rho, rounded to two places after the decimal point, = 1.51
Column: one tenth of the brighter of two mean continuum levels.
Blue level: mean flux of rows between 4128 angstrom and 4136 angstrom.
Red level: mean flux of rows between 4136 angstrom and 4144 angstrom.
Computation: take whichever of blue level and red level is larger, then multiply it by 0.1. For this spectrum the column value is 1.15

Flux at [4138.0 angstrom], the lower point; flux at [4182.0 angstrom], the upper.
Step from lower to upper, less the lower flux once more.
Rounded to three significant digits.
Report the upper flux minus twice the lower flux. -12.5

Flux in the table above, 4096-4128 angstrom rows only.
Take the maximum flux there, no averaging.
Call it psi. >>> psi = 11.6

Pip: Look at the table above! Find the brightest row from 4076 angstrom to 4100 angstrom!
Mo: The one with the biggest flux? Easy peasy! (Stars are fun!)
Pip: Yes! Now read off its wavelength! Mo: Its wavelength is 4090.0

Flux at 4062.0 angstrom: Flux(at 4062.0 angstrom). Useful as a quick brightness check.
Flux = 11.2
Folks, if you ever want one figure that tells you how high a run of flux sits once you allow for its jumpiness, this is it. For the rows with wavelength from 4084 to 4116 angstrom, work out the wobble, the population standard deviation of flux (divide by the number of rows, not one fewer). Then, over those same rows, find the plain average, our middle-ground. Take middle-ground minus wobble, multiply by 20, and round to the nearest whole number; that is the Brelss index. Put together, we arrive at 215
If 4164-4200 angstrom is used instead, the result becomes 202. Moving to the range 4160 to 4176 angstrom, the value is 202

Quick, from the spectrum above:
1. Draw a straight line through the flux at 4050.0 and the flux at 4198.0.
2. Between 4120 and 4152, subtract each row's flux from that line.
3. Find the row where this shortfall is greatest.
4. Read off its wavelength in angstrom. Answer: 4146.0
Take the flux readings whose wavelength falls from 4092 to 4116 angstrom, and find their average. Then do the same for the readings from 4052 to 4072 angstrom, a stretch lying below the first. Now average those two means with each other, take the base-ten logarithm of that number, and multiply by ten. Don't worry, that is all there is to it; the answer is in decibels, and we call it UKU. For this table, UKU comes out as 10.6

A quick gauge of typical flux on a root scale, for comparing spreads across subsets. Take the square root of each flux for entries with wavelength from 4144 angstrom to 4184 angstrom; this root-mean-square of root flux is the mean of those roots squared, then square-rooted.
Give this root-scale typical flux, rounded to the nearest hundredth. 3.26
